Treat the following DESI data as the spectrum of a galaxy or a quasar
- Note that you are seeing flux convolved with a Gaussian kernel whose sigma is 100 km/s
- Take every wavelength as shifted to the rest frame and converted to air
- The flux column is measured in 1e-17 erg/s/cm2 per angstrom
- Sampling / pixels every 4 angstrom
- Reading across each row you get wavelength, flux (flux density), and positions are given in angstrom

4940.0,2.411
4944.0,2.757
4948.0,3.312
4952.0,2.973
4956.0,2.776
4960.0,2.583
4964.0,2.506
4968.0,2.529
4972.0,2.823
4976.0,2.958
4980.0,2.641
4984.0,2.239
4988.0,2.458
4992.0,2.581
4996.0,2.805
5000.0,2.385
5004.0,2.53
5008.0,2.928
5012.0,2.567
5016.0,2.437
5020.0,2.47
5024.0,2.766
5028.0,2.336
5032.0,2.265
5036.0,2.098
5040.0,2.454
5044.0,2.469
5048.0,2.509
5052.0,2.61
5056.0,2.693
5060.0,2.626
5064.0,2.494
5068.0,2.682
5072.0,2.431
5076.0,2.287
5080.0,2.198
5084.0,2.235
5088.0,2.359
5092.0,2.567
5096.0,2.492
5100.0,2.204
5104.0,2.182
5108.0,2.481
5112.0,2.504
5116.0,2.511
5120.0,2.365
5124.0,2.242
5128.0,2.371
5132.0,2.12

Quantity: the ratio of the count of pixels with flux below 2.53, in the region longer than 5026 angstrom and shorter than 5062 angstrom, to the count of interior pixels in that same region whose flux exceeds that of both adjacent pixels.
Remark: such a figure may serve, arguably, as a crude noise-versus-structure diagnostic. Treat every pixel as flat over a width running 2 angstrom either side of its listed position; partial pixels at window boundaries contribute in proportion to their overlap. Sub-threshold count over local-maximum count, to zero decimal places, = 6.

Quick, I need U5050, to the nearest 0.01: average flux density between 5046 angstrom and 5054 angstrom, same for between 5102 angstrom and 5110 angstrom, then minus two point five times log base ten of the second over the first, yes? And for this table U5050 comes 0.10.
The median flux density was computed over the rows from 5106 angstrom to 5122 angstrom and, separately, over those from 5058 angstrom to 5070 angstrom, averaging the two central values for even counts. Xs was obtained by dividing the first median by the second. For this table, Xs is 0.95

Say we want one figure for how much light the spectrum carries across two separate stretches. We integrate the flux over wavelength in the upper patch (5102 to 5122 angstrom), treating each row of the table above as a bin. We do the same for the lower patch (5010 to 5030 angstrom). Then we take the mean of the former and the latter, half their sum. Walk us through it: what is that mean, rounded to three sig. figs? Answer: 49.2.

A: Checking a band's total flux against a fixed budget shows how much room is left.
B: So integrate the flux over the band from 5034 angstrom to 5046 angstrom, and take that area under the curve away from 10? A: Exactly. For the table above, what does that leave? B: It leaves -18.1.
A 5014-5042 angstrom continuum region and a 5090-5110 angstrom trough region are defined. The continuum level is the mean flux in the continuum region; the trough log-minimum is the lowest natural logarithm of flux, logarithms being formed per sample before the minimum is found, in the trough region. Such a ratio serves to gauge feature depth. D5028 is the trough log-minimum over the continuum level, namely 0.325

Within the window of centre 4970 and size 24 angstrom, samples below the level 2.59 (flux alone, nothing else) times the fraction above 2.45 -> 3.0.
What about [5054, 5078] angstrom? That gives 2.0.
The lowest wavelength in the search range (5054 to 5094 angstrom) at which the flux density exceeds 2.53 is 5056.0 angstrom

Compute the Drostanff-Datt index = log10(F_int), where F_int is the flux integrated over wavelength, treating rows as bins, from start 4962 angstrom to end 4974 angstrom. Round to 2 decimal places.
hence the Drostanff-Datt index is 1.50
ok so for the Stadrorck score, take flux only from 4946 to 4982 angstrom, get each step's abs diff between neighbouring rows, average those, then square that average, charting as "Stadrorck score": 0.039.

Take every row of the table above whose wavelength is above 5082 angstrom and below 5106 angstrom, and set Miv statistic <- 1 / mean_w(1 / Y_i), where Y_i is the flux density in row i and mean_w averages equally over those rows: 2.33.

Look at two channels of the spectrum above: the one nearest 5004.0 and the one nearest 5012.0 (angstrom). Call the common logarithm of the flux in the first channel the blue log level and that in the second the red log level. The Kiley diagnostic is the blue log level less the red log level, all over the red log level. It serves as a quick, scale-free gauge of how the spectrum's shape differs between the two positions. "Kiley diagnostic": -0.02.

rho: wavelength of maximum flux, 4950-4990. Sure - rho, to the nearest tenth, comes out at 4952.0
